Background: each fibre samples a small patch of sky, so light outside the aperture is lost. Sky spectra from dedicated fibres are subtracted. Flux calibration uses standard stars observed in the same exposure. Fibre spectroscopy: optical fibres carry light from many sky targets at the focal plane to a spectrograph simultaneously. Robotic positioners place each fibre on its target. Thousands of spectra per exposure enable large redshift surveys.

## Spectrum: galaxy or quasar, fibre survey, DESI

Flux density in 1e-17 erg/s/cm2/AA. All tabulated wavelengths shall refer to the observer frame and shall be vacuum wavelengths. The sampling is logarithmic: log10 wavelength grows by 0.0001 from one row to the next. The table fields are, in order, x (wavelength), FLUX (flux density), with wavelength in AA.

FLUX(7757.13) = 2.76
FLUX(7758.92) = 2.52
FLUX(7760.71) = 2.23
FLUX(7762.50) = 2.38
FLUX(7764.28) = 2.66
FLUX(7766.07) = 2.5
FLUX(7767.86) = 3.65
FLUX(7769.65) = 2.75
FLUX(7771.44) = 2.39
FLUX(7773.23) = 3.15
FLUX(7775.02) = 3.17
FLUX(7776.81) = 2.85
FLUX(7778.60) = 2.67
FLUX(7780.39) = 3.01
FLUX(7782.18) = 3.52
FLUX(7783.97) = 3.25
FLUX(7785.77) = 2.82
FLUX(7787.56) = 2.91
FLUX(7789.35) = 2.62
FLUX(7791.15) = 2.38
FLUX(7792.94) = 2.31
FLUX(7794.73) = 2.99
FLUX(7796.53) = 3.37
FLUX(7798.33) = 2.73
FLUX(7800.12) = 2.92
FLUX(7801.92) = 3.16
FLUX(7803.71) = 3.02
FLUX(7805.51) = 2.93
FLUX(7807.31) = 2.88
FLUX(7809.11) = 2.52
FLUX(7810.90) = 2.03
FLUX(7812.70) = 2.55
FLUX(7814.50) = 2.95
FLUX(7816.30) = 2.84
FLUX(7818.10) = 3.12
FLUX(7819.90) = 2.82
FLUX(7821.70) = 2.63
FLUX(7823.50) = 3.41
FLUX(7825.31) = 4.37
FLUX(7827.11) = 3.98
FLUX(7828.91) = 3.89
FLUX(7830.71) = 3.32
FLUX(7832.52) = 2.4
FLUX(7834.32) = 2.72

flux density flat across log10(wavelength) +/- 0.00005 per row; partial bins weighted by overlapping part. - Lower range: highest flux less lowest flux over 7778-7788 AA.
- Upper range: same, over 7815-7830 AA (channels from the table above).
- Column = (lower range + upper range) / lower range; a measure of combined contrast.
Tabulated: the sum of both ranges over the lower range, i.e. 3.0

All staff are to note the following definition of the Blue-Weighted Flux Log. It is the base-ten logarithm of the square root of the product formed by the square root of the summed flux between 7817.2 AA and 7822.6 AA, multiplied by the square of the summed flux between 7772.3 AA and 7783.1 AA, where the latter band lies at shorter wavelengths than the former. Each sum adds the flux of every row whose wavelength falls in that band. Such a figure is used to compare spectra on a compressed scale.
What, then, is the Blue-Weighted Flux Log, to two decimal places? 1.50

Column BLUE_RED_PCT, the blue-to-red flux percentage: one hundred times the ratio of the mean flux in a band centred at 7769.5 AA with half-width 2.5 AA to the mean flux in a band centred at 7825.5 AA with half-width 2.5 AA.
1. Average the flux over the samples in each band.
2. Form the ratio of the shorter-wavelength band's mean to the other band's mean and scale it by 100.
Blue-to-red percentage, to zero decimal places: 75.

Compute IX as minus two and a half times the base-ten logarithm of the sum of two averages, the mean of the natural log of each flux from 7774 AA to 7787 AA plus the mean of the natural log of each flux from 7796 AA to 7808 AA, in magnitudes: -0.86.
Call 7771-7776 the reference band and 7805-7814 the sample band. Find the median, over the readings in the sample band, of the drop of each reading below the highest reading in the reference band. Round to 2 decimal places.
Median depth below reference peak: 0.62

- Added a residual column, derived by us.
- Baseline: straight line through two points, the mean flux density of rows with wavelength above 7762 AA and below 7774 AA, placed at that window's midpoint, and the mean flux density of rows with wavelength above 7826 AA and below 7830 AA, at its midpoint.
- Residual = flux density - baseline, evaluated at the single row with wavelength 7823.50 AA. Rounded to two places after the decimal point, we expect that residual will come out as -0.44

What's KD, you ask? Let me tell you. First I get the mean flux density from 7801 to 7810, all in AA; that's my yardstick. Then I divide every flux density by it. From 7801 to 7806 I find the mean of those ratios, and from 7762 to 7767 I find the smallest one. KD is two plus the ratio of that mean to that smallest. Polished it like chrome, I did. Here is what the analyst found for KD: 3.28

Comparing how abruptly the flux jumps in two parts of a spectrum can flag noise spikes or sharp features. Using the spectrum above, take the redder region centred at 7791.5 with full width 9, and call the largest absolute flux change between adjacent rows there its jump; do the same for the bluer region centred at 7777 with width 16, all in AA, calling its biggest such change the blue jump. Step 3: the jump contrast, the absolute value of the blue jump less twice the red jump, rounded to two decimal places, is 0.60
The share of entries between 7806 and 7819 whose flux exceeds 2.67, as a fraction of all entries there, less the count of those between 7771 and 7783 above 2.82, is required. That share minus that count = -4.4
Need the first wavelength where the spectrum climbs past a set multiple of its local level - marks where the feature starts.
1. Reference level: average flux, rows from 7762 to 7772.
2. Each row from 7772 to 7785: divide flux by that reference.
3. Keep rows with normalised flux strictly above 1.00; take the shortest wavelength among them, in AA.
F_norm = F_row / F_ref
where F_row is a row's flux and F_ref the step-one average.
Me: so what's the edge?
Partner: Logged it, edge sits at 7773.23 AA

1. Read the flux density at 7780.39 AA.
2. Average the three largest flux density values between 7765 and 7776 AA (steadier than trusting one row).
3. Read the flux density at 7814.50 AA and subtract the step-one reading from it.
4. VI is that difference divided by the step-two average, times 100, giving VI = -2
